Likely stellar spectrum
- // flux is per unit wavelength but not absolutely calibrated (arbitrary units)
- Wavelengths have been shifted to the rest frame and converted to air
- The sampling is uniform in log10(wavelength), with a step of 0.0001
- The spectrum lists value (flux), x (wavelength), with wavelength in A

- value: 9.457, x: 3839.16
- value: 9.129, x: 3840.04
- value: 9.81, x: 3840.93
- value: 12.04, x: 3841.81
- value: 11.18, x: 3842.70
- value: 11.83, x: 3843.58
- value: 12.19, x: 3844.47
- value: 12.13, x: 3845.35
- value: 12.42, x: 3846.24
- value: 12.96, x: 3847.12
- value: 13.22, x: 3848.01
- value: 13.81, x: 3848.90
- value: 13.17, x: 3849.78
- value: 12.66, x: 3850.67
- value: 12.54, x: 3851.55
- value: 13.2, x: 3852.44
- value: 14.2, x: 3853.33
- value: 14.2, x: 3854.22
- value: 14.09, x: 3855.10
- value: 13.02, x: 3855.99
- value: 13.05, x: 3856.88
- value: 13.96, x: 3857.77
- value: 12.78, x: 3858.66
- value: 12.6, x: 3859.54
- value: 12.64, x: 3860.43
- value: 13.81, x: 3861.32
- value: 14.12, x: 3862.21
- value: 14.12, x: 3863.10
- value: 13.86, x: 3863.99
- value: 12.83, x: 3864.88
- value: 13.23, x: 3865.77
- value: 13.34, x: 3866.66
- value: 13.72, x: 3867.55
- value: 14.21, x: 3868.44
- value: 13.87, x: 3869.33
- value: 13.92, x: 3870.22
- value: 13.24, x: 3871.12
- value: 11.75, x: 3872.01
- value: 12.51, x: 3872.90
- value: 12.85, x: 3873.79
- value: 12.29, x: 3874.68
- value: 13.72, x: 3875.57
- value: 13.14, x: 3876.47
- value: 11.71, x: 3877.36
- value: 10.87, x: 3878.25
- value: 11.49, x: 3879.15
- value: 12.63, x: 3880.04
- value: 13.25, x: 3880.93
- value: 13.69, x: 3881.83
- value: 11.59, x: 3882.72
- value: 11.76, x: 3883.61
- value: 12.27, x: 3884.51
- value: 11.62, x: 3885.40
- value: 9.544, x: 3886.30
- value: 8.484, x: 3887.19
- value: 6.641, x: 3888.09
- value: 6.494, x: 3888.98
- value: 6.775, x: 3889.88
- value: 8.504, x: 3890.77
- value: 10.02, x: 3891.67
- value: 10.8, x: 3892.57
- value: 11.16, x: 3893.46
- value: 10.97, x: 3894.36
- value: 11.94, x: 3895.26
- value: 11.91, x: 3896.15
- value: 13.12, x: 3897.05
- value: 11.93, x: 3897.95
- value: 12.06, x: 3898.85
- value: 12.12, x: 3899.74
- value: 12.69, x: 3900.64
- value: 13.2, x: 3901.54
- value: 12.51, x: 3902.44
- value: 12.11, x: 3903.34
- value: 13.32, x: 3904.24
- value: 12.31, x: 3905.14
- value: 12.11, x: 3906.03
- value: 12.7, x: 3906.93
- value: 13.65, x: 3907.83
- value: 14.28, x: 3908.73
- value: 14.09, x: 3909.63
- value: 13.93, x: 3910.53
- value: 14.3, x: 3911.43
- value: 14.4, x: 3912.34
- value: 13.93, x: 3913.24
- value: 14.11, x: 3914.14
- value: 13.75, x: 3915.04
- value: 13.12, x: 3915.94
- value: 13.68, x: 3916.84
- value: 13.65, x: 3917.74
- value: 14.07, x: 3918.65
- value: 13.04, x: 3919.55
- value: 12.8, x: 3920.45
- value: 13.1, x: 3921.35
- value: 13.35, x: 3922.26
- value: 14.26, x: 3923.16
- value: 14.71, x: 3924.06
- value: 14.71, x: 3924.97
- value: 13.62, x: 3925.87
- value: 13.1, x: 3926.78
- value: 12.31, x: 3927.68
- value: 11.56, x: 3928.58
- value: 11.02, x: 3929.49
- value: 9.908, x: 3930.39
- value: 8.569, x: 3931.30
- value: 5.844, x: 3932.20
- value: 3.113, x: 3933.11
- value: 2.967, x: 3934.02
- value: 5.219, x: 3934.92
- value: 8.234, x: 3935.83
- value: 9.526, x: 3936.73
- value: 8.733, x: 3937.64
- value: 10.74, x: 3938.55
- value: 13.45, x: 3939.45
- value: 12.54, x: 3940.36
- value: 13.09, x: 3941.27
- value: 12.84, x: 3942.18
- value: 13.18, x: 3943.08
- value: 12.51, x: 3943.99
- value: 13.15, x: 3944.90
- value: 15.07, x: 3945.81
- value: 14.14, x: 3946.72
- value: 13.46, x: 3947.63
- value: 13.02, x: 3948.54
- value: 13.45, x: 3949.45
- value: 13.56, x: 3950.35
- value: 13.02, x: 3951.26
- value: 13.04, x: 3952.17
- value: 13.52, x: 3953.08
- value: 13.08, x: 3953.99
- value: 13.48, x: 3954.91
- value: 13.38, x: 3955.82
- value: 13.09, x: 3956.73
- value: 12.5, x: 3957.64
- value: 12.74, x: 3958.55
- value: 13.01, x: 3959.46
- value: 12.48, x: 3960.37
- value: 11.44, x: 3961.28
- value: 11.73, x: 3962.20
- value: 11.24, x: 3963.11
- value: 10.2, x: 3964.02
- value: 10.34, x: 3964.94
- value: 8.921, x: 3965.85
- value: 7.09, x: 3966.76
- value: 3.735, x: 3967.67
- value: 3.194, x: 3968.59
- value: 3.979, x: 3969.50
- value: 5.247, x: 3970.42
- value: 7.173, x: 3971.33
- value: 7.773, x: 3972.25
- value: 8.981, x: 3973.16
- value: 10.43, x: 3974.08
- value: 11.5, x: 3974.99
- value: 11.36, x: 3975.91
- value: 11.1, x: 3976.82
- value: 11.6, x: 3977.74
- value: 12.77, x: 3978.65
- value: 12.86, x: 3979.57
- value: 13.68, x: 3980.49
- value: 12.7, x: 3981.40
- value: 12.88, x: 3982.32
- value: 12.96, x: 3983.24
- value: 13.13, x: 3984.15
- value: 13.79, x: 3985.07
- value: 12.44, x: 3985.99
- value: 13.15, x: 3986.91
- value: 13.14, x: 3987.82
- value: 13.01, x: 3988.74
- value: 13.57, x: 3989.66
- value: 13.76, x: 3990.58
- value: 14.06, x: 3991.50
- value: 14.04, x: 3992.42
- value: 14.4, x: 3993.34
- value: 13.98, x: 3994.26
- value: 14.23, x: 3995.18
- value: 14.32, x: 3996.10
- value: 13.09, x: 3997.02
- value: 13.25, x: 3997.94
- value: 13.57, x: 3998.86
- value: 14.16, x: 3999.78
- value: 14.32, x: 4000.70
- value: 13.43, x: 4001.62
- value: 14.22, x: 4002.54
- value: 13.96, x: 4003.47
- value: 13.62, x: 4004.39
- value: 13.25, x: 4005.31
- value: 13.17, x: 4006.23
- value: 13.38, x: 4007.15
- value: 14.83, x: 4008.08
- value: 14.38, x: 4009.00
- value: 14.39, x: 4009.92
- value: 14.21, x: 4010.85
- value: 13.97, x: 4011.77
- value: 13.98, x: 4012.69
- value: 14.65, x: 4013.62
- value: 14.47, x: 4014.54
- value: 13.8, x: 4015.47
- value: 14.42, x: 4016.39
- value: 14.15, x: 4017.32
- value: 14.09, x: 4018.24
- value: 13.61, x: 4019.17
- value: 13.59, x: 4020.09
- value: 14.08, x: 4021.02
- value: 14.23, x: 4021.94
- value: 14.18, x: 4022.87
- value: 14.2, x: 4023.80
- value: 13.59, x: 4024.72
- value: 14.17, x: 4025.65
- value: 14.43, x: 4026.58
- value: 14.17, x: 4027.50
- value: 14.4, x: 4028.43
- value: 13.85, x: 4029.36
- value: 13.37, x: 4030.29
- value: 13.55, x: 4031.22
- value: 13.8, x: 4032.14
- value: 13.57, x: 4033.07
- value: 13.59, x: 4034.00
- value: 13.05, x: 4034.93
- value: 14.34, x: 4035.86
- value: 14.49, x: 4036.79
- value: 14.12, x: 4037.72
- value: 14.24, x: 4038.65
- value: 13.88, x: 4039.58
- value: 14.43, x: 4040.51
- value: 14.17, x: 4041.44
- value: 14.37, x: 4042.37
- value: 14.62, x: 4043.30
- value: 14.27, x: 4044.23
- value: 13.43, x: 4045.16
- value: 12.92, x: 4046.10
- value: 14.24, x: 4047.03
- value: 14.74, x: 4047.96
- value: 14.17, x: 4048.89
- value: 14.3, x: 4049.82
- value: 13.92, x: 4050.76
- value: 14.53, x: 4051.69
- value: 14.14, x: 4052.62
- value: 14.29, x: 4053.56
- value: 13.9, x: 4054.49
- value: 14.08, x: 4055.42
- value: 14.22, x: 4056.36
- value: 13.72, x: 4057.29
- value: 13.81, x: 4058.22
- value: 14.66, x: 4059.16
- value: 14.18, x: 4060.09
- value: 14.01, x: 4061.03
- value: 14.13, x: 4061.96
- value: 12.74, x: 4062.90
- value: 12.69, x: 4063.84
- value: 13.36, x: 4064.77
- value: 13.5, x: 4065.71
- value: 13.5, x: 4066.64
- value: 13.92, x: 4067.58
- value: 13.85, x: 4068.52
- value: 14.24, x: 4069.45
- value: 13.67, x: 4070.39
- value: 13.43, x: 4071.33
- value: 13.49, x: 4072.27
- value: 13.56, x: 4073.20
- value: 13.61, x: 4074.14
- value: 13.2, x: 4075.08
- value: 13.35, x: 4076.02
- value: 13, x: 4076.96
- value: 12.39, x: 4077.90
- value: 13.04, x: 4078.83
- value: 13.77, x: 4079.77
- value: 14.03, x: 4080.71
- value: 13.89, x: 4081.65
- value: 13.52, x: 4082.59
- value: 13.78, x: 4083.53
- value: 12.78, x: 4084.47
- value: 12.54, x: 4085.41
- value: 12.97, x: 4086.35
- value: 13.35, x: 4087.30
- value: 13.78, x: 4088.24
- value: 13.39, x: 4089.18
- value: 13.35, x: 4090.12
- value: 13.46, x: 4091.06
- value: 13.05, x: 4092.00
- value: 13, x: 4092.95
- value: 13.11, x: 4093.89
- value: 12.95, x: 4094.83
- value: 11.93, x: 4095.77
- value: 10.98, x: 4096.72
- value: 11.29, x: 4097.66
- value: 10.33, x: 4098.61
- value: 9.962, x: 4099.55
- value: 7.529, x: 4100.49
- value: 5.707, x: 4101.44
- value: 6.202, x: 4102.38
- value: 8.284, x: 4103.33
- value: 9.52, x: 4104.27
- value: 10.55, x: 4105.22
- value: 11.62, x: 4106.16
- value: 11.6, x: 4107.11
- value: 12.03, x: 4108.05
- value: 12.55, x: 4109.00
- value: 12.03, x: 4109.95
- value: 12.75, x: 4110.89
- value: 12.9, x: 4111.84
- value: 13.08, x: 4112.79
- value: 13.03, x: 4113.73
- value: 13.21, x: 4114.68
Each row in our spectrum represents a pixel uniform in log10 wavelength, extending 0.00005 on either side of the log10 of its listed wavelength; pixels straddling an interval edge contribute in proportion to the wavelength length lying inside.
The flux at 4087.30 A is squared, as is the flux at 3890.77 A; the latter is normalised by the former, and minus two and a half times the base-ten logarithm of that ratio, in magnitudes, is 1.0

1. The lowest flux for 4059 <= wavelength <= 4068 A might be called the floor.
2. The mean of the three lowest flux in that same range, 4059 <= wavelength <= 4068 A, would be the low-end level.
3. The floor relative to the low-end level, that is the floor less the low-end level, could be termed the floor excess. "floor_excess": -0.24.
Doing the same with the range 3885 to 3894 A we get -0.14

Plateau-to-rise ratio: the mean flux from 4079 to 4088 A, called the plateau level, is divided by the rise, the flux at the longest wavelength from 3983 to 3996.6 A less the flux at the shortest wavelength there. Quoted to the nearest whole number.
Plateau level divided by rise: 10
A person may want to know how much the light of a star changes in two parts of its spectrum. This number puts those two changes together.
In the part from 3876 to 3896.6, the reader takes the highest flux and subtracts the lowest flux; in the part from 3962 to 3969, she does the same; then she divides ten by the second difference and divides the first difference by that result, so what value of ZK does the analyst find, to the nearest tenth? 6.1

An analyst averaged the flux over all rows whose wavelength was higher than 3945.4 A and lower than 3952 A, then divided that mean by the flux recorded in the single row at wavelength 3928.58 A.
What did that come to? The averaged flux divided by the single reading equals 1.18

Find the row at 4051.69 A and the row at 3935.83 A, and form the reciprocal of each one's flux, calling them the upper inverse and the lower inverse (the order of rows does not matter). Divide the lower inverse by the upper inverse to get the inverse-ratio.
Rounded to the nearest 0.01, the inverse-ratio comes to 1.76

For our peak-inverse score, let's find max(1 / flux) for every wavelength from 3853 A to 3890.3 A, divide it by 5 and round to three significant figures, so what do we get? 0.0308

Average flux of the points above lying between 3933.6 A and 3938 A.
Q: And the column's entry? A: 6.9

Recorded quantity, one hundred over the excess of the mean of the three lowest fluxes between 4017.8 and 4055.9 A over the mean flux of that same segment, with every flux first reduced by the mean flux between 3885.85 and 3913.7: -109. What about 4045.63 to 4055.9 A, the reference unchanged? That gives -188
